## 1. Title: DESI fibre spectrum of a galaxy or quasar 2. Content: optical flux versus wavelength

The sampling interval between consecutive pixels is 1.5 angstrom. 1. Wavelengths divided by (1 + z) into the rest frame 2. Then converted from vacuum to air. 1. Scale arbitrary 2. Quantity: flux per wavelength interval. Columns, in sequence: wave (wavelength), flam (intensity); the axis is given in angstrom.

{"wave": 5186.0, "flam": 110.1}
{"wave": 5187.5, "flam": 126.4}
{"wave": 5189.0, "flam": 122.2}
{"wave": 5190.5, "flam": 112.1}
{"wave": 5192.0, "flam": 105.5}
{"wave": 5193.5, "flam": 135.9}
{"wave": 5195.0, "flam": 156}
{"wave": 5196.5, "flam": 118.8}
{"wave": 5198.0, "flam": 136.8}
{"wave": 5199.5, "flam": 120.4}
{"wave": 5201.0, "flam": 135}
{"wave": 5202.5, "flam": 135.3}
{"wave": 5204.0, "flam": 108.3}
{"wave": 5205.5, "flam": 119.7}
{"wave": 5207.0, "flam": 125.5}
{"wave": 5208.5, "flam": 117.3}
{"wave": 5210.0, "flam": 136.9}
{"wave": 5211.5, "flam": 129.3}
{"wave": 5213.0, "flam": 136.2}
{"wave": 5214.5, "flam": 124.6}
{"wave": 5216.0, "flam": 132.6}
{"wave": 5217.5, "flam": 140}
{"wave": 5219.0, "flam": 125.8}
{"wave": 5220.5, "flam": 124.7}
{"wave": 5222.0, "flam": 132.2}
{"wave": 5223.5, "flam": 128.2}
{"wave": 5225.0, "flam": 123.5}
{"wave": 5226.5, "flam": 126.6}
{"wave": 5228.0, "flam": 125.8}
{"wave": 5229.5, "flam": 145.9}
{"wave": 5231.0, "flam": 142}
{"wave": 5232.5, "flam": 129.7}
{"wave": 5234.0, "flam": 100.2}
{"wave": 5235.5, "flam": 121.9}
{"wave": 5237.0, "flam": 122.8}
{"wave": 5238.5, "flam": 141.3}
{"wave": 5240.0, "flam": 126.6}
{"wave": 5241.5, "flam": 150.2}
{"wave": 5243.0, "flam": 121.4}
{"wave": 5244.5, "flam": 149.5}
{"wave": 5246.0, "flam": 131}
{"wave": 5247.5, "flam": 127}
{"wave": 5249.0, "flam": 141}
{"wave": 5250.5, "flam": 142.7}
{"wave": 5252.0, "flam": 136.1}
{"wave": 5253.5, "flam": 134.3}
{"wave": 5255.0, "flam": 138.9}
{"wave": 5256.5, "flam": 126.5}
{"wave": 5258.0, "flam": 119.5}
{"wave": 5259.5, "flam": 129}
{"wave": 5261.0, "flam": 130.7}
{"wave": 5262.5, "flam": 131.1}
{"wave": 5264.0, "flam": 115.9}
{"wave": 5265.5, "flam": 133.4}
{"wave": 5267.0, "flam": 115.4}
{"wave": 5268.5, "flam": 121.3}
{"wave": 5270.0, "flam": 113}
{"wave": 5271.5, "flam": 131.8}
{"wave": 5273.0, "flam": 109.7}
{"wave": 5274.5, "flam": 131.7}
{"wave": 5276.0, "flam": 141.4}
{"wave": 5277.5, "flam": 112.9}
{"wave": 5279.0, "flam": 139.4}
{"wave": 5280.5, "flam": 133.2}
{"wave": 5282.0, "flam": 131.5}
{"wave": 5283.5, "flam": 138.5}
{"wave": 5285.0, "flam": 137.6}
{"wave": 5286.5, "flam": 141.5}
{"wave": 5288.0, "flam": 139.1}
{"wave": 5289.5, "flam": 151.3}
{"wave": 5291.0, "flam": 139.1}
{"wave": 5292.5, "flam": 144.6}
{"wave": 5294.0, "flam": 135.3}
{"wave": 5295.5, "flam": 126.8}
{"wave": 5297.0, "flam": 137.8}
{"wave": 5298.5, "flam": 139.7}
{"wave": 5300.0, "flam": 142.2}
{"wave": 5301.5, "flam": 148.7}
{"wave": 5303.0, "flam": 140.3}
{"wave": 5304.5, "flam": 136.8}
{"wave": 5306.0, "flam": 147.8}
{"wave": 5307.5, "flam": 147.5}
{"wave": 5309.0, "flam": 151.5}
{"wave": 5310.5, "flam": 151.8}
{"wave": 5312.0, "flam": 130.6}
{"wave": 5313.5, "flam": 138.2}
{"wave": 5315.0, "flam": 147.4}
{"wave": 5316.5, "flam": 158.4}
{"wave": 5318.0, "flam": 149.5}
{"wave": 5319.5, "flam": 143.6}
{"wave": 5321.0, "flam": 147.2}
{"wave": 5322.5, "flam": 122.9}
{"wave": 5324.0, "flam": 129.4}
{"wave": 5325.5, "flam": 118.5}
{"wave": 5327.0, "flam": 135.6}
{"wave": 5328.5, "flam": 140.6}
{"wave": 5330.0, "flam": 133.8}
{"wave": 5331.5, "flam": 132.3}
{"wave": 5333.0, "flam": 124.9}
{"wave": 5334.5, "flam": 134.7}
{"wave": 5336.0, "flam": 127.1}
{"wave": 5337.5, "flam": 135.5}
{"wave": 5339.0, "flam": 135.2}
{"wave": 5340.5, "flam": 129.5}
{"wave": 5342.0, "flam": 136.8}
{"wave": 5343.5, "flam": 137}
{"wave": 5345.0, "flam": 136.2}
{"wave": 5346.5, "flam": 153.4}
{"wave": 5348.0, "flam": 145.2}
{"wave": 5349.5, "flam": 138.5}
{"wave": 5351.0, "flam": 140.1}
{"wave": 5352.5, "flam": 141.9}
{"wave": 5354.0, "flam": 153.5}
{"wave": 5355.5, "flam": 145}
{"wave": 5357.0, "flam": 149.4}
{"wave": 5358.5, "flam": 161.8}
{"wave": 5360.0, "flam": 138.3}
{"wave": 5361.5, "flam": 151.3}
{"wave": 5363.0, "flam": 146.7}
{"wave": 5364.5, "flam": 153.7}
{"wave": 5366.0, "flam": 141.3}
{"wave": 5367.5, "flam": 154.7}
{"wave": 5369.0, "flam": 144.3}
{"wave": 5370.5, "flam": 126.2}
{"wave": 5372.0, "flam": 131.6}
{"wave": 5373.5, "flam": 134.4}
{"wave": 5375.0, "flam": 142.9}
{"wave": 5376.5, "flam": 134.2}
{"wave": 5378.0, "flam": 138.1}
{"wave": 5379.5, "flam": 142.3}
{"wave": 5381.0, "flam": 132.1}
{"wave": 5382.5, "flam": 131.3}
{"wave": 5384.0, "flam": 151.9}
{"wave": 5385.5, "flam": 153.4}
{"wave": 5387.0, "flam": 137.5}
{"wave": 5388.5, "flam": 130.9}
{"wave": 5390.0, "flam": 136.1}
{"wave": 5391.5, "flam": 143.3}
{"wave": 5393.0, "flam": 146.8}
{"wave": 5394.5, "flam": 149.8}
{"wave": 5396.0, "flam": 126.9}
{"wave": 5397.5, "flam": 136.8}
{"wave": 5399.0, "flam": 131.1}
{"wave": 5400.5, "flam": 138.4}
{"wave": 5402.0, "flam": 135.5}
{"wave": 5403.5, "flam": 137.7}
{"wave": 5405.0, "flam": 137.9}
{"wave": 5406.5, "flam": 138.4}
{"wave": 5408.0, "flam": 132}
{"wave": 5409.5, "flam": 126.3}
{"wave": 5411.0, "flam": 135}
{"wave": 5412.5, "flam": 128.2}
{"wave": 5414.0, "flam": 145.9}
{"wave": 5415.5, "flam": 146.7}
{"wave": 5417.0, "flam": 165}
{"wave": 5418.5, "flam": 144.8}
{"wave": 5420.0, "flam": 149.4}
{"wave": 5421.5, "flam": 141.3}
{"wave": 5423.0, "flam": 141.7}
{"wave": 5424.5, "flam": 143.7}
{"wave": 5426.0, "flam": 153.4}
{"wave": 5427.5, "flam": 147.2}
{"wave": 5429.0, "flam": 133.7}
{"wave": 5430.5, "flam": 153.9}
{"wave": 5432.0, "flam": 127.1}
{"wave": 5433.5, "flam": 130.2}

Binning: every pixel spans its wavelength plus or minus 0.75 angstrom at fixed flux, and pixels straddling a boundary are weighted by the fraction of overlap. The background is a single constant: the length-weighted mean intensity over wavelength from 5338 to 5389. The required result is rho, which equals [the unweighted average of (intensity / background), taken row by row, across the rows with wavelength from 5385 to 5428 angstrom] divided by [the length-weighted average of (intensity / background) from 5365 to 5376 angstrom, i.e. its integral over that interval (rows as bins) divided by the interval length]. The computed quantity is 1.01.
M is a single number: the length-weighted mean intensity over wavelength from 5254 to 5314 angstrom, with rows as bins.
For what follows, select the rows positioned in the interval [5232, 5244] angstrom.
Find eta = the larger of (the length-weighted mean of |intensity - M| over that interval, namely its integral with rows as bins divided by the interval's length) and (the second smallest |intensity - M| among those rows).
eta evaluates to 13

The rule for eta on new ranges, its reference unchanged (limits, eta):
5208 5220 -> 6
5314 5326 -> 13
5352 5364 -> 14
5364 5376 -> 9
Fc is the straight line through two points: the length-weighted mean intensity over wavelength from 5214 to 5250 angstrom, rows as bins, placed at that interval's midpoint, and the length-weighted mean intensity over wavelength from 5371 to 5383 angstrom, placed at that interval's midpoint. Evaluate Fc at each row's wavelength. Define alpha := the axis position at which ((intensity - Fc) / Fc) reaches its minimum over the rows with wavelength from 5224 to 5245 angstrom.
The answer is 5234.0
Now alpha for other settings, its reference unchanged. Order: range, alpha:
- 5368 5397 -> 5396.0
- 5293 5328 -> 5325.5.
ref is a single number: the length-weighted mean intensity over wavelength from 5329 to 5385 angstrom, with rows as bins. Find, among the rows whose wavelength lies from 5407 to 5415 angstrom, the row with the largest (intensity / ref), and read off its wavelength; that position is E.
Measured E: 5414.0 angstrom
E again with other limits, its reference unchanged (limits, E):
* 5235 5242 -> 5241.5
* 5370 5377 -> 5375.0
